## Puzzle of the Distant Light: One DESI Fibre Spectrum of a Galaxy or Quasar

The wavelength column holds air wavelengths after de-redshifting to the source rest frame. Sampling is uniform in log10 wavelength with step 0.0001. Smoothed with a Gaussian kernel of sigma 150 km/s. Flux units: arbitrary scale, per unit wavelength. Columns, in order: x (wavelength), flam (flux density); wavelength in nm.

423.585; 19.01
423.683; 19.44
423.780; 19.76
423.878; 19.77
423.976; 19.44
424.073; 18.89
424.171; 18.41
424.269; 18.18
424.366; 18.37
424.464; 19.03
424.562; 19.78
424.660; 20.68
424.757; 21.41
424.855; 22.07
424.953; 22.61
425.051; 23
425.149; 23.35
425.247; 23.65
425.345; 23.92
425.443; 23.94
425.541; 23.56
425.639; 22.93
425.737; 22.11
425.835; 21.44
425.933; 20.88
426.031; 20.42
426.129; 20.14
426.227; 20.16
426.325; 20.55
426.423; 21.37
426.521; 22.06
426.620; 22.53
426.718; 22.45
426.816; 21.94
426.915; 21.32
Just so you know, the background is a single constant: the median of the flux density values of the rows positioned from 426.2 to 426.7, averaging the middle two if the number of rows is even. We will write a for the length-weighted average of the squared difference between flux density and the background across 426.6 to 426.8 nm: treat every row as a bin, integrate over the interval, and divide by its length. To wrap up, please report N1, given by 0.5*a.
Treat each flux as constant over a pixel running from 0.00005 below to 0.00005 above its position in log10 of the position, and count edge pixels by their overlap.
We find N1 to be 0.5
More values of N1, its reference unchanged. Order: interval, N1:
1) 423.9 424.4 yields 3.6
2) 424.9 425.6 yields 2.2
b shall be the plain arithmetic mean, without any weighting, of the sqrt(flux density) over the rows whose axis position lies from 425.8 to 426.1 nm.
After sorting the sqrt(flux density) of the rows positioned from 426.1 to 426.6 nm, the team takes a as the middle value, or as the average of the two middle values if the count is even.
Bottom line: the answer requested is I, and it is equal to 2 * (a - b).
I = -0.1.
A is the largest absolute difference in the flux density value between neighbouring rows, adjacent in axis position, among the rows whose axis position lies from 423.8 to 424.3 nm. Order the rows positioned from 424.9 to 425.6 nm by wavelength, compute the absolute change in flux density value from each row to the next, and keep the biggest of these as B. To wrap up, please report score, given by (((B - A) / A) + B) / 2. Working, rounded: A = 0.55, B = 0.39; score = 0.05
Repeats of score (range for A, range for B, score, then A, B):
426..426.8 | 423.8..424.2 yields 0.11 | 0.82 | 0.55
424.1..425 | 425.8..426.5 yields 0.37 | 0.90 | 0.82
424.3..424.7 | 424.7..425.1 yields 0.20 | 0.90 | 0.66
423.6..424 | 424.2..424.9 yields 1.31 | 0.33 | 0.90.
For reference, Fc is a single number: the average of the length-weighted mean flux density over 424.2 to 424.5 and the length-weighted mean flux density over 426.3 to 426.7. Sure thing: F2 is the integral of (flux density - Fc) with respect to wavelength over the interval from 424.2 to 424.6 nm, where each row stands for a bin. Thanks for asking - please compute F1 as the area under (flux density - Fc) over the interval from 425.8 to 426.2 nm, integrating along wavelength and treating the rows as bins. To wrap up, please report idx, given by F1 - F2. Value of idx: 0.7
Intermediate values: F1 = 0.2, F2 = -0.5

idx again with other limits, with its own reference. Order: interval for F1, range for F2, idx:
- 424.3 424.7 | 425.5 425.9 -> -1.2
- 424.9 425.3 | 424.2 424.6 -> 1.7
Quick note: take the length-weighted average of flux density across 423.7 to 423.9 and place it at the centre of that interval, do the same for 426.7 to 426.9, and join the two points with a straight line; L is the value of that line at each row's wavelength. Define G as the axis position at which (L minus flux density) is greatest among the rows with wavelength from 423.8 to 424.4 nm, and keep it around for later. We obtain 424.269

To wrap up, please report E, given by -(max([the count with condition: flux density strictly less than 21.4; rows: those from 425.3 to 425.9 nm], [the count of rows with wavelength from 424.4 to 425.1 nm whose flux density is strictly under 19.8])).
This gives -2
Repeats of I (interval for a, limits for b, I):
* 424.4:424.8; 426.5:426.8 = -0.5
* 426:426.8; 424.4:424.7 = 0.3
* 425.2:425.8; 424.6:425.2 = 0.3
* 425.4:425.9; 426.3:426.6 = 0.3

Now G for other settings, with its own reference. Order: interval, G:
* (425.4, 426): 425.933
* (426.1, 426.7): 426.227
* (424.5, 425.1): 424.562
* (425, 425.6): 425.051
